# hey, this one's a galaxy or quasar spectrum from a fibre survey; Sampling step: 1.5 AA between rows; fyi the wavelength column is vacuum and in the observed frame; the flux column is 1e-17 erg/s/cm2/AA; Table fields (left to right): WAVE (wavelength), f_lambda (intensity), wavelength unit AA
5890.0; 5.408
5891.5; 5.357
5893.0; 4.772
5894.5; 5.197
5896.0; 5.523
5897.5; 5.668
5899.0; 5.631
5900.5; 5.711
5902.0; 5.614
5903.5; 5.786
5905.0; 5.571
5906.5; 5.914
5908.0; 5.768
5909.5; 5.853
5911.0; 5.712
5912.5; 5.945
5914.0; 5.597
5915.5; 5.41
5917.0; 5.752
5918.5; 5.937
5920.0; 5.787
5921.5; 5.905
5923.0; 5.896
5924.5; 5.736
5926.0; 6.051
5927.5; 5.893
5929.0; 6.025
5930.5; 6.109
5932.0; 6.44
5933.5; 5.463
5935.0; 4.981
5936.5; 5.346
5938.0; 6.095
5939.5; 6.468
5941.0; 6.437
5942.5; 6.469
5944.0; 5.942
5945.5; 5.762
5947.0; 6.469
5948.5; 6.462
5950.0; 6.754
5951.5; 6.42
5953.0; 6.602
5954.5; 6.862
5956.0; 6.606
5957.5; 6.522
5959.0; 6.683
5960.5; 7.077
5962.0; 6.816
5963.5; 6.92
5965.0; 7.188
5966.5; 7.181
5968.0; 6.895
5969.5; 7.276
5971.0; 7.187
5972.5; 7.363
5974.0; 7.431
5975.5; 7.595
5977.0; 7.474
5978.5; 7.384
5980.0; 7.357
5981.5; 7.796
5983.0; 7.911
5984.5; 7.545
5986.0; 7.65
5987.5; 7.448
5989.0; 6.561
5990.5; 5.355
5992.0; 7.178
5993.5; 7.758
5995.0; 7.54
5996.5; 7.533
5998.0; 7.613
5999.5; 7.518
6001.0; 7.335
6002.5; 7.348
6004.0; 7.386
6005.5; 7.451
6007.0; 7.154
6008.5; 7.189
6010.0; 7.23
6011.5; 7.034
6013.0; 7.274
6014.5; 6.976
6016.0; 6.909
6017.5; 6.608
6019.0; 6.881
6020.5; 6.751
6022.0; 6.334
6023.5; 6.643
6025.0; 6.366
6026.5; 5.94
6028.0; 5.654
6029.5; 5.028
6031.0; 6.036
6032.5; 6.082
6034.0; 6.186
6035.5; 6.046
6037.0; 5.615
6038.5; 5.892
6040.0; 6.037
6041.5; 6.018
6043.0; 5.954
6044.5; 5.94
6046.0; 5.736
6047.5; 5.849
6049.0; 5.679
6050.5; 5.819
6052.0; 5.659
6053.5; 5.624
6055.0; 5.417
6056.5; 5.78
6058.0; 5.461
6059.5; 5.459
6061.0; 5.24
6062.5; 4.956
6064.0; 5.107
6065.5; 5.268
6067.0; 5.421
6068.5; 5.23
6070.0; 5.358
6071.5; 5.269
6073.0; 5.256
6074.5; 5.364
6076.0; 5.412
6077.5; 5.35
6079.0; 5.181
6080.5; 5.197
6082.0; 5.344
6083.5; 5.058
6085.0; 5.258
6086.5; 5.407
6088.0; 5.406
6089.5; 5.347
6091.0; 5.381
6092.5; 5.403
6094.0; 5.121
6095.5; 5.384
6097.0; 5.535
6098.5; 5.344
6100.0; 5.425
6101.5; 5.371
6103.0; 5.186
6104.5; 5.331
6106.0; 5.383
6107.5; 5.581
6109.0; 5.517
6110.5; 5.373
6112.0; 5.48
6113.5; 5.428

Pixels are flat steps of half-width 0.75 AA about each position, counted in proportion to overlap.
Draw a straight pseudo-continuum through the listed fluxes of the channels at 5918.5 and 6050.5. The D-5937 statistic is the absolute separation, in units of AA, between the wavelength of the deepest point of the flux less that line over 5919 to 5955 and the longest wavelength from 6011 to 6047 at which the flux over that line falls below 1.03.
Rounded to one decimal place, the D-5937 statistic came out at 111.0 AA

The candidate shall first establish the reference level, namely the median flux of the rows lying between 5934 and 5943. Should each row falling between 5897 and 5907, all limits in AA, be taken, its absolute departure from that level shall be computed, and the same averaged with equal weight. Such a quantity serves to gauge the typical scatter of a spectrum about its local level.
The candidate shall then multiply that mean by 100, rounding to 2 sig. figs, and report 57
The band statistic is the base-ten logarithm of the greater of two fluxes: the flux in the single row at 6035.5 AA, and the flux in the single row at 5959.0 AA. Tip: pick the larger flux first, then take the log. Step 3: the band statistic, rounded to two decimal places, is 0.82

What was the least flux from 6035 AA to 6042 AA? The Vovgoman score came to 5.615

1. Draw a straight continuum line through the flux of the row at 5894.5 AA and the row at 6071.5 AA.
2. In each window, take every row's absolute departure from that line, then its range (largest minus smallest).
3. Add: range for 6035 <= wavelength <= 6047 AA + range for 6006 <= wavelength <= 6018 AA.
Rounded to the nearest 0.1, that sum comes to 1.1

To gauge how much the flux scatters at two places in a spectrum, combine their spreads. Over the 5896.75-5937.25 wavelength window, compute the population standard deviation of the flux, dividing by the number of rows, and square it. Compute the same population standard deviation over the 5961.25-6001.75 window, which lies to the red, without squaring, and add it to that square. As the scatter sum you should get 0.560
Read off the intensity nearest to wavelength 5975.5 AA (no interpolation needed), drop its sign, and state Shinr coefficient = 7.6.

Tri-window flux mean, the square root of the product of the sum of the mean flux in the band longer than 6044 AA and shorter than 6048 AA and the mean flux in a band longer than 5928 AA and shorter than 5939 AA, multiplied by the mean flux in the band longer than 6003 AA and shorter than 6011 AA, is 9.2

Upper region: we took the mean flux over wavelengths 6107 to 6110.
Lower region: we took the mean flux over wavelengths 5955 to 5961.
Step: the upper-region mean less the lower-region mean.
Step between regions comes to -1.2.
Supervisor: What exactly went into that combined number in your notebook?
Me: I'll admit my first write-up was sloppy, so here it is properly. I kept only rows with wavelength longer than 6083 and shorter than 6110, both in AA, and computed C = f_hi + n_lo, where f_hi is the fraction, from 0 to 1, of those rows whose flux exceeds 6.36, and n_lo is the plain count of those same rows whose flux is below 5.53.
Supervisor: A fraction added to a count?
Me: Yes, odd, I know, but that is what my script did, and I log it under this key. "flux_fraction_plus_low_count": 16.0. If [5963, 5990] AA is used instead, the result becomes 1.0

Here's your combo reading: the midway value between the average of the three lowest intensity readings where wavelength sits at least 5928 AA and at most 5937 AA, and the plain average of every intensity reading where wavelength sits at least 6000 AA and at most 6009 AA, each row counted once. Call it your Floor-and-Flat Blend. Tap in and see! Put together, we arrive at 6.29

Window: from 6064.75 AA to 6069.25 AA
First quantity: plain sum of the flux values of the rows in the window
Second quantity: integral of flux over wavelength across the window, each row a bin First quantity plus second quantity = 40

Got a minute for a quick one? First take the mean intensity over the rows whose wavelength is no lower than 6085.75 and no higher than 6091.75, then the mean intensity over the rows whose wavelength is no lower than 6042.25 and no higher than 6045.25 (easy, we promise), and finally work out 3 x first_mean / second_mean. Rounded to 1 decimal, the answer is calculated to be 2.7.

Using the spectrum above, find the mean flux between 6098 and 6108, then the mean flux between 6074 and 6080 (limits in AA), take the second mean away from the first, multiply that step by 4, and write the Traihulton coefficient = 0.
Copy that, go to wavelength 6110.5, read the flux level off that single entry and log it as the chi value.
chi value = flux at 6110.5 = 5.373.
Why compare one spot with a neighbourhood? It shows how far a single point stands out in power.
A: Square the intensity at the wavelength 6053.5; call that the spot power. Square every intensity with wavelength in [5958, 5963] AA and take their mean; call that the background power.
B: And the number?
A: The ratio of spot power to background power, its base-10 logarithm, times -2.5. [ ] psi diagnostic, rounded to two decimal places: 0.43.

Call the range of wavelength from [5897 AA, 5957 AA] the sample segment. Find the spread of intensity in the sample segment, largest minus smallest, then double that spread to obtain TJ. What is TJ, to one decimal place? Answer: 3.8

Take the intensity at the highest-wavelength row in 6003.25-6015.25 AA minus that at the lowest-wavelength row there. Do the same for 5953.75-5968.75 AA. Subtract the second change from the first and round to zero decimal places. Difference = 0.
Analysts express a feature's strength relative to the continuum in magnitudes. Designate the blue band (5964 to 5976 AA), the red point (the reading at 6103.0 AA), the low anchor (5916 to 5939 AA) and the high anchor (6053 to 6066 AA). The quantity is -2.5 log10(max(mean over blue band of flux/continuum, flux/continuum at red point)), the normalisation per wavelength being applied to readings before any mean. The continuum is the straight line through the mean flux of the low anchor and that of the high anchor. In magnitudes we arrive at -0.27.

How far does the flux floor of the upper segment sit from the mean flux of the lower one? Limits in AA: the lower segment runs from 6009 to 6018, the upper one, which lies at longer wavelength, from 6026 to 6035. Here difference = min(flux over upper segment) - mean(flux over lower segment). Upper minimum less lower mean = -2.0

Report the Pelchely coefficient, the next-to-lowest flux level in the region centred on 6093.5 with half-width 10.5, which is 5.121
